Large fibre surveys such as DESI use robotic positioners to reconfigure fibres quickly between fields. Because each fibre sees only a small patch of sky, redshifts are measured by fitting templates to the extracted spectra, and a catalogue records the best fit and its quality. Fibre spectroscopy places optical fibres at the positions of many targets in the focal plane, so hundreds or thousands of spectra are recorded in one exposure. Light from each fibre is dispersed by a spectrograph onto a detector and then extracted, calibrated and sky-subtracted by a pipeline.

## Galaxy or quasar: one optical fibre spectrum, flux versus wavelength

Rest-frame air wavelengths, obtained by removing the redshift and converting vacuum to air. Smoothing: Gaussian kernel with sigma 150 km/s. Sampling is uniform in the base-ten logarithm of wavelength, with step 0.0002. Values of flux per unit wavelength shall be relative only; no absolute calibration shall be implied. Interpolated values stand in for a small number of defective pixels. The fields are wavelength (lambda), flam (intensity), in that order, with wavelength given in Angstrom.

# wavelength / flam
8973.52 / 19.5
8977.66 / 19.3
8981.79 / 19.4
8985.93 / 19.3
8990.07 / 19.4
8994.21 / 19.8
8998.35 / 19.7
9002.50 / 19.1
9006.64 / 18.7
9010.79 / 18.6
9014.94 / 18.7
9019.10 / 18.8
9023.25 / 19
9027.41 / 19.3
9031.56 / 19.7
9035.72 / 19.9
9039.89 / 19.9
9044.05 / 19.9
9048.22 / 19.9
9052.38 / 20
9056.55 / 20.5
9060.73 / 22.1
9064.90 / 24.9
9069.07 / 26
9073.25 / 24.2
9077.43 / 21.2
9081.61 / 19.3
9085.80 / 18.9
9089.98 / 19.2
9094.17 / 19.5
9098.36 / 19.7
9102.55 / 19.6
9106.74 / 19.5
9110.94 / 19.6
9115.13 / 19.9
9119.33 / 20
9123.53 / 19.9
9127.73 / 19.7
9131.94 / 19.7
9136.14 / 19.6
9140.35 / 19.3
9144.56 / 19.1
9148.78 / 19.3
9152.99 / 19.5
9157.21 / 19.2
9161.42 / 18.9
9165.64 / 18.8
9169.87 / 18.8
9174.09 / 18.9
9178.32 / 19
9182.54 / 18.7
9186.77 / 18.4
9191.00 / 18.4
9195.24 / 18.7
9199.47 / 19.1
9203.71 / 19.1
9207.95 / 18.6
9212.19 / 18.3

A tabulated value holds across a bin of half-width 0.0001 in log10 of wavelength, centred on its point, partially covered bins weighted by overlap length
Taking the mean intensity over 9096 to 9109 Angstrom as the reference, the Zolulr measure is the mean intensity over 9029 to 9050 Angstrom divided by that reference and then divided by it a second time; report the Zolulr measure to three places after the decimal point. 0.052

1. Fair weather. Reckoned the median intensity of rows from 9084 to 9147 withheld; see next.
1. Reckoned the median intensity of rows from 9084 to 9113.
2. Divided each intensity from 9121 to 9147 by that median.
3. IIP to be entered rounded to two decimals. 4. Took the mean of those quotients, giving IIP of 1.00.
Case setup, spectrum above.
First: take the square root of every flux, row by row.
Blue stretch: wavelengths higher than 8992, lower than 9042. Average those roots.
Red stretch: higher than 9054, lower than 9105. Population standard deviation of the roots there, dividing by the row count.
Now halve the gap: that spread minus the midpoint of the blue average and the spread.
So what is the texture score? -2.07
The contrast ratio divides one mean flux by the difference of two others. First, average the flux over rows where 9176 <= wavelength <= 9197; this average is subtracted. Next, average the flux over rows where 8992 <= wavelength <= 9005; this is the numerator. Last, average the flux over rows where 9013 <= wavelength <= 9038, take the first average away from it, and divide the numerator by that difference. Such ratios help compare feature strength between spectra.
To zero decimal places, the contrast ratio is 33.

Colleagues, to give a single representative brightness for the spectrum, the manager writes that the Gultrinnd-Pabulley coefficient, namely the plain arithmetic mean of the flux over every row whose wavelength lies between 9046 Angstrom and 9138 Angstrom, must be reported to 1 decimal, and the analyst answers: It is 20.6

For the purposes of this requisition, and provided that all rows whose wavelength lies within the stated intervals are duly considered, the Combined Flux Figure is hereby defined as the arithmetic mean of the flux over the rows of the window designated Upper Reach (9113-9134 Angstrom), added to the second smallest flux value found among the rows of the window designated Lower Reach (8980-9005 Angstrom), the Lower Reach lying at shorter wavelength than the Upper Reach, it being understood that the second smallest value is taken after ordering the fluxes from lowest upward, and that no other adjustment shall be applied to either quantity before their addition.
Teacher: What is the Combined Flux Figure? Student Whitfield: 39.1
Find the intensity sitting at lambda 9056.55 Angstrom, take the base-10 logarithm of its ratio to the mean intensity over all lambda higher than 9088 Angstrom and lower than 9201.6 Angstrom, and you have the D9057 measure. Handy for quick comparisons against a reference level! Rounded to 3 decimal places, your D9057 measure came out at 0.027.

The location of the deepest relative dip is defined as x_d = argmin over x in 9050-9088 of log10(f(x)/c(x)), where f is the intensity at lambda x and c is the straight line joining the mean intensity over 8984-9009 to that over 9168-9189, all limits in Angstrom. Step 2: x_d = 9085.80 Angstrom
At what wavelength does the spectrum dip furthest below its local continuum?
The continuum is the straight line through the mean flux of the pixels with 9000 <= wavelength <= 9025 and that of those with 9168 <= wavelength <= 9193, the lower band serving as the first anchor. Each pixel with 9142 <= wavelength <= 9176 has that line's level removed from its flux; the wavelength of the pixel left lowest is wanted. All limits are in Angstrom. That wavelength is 9165.64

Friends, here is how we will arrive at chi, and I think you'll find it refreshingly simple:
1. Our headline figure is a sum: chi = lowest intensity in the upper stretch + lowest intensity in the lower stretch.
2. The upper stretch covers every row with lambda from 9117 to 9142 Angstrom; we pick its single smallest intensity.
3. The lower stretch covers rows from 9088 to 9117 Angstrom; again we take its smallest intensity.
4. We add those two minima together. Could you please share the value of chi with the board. 38.50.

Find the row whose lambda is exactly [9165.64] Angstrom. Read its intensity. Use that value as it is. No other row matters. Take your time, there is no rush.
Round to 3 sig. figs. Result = 18.8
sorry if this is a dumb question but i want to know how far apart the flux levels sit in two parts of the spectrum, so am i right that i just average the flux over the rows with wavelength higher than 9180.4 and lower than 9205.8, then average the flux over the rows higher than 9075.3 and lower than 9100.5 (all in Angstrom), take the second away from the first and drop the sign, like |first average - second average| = 0.90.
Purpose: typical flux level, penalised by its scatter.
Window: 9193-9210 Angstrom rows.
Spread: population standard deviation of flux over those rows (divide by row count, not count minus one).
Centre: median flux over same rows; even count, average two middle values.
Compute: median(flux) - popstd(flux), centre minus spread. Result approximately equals 18.7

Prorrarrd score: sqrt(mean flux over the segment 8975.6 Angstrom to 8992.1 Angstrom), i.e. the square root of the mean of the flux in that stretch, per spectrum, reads 4.399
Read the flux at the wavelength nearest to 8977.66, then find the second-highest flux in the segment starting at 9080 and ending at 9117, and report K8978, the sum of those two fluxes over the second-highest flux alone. 1.98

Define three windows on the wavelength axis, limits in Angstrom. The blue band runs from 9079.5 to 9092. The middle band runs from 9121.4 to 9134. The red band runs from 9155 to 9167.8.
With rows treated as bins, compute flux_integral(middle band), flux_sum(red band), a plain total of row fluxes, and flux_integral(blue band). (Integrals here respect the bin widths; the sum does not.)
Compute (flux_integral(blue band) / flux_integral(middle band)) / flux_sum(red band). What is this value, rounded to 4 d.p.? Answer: 0.0169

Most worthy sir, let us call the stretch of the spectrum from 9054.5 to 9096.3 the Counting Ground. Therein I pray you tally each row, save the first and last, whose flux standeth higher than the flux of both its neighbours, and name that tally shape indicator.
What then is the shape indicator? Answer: 1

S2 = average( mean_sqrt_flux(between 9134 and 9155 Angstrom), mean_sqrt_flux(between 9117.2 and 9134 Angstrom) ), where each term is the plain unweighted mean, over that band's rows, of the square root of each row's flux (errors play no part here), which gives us 4.426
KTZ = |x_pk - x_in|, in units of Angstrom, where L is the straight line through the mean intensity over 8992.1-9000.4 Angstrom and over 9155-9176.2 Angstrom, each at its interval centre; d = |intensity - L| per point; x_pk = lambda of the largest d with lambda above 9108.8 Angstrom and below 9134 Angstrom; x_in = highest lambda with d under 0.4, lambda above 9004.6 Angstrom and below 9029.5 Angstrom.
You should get 91.9 Angstrom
